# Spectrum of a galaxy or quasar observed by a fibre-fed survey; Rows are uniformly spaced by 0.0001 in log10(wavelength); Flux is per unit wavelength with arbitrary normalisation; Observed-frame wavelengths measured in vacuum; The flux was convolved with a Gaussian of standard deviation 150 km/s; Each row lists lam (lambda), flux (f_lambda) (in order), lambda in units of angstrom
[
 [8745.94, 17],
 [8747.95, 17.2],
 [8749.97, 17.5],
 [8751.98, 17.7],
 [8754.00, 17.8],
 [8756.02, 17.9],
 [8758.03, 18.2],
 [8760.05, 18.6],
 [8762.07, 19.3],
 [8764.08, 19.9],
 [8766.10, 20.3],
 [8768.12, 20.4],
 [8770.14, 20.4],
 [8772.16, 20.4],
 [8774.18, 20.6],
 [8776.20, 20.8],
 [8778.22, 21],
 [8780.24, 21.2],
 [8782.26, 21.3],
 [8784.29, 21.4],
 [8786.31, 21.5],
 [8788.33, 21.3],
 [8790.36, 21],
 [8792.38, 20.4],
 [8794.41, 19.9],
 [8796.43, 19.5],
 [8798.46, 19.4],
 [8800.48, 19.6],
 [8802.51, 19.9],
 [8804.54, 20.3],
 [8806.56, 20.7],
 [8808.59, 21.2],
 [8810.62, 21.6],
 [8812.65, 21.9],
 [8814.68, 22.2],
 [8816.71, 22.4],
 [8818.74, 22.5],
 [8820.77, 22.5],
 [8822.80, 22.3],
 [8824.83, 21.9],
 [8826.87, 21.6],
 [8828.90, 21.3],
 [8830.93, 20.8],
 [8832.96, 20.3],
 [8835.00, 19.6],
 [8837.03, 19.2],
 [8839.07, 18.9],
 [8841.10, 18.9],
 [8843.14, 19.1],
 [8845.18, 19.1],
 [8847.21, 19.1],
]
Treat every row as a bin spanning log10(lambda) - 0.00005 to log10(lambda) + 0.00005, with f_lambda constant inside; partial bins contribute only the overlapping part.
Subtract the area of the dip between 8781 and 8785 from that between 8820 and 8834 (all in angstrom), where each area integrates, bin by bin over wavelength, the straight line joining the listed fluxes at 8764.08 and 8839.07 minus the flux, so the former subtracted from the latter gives -28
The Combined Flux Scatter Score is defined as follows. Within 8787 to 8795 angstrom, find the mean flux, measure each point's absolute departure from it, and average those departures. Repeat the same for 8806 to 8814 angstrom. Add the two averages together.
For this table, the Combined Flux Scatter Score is 0.9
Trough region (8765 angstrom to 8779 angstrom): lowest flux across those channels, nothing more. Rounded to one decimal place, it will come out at 20.3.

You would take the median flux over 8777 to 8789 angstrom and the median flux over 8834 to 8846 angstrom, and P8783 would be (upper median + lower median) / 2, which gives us 20.2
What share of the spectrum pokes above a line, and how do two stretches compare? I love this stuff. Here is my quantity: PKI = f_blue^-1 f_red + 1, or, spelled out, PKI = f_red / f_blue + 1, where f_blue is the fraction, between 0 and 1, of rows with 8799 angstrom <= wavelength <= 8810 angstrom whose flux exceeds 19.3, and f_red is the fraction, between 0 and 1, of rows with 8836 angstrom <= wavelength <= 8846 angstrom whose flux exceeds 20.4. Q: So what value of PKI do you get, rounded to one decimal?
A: 1.0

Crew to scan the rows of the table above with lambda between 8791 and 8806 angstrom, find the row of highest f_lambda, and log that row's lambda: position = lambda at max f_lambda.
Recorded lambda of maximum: 8792.38 angstrom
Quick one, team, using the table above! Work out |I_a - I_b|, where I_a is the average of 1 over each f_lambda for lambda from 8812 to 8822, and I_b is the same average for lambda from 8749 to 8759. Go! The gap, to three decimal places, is 0.011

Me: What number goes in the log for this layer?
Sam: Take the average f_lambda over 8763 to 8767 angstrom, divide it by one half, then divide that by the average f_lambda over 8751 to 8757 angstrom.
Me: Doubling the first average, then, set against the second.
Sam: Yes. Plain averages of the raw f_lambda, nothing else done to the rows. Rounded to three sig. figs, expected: 2.26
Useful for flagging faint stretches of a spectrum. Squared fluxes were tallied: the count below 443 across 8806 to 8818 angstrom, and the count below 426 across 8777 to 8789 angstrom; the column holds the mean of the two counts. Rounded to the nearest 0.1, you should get 0.5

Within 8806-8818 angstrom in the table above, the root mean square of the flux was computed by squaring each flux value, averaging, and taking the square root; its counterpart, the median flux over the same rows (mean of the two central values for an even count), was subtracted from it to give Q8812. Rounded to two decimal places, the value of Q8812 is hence -0.08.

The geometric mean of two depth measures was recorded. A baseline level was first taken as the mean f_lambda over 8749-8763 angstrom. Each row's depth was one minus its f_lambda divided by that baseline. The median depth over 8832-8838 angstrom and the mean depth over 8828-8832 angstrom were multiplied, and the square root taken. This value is 0.11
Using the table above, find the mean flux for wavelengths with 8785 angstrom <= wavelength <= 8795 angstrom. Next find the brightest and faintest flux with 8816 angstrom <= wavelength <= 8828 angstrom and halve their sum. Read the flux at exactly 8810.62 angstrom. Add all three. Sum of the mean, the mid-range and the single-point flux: 64.5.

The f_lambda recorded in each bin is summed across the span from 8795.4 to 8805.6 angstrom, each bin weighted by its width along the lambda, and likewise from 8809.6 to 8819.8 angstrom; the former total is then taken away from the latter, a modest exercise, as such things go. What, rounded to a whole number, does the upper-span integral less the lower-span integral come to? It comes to 24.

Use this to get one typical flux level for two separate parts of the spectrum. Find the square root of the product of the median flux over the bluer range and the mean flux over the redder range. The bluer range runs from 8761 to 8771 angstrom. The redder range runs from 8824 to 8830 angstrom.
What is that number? 20.9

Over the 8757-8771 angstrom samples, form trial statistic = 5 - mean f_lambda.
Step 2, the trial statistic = -14.6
